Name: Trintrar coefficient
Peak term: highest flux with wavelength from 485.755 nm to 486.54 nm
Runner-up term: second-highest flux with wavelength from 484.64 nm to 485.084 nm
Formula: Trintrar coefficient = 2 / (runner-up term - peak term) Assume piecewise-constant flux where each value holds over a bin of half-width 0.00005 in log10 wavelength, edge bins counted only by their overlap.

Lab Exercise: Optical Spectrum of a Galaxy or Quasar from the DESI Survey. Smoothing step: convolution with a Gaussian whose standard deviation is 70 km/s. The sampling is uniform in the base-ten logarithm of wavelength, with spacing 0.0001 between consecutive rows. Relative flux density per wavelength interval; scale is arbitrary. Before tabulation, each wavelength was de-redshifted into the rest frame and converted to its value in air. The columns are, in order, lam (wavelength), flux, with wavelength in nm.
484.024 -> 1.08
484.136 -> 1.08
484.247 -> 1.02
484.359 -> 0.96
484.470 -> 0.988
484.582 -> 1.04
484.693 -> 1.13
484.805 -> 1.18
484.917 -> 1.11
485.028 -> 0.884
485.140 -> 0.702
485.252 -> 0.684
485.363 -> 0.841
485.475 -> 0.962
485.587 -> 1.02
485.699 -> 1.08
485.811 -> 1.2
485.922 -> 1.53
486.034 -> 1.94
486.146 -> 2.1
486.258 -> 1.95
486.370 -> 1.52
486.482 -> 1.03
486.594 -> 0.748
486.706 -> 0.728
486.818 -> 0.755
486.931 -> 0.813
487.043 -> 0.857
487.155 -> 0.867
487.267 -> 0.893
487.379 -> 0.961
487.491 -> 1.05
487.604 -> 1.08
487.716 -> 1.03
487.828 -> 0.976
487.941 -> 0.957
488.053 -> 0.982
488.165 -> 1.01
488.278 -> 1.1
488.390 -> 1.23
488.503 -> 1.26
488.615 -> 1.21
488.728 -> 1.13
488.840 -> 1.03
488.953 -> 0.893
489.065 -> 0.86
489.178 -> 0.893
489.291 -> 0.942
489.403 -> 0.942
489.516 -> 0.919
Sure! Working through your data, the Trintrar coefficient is -2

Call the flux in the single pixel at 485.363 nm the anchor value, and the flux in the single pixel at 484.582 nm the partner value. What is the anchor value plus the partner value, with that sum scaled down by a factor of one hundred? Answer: 0.0188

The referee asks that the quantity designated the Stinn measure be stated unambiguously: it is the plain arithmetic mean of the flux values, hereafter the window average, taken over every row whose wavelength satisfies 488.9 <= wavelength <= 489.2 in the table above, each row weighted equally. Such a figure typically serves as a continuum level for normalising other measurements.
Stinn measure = 0.88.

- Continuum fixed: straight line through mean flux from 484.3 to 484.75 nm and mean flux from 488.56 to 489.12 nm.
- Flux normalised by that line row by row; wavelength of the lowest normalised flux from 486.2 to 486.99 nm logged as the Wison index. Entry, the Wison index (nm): 486.706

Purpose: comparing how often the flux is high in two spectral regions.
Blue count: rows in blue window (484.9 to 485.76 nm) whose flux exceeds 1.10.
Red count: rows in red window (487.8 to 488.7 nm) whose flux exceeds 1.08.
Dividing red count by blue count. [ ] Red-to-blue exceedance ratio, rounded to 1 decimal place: 4.0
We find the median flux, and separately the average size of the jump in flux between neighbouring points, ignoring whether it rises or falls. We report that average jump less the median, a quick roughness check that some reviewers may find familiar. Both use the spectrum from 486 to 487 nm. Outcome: -0.83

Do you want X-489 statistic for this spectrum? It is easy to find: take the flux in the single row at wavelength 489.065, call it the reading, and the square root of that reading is 0.93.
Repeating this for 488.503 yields 1.12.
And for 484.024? 1.04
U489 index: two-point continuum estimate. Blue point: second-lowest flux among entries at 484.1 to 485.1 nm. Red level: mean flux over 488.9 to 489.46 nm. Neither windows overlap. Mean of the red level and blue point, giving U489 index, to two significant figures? 0.93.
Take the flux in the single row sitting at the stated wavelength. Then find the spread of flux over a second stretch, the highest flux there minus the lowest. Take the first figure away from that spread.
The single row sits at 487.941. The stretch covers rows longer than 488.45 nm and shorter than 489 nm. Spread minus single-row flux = -0.6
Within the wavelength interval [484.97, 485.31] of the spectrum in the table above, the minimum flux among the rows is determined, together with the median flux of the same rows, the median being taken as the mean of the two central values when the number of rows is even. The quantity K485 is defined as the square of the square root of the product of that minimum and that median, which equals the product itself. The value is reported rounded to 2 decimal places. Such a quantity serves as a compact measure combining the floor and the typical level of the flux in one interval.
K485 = 0.48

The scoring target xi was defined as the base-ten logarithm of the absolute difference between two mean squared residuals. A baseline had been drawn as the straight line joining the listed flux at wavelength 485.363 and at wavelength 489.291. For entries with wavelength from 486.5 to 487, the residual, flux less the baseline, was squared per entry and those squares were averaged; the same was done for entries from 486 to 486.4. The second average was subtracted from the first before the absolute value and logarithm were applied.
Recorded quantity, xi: 0.0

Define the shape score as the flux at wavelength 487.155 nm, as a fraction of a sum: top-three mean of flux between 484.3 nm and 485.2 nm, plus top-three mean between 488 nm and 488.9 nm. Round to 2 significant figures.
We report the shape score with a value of 0.37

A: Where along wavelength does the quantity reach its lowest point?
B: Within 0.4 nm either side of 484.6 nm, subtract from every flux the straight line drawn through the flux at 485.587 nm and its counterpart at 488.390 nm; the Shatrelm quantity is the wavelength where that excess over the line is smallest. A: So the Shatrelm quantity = 484.359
